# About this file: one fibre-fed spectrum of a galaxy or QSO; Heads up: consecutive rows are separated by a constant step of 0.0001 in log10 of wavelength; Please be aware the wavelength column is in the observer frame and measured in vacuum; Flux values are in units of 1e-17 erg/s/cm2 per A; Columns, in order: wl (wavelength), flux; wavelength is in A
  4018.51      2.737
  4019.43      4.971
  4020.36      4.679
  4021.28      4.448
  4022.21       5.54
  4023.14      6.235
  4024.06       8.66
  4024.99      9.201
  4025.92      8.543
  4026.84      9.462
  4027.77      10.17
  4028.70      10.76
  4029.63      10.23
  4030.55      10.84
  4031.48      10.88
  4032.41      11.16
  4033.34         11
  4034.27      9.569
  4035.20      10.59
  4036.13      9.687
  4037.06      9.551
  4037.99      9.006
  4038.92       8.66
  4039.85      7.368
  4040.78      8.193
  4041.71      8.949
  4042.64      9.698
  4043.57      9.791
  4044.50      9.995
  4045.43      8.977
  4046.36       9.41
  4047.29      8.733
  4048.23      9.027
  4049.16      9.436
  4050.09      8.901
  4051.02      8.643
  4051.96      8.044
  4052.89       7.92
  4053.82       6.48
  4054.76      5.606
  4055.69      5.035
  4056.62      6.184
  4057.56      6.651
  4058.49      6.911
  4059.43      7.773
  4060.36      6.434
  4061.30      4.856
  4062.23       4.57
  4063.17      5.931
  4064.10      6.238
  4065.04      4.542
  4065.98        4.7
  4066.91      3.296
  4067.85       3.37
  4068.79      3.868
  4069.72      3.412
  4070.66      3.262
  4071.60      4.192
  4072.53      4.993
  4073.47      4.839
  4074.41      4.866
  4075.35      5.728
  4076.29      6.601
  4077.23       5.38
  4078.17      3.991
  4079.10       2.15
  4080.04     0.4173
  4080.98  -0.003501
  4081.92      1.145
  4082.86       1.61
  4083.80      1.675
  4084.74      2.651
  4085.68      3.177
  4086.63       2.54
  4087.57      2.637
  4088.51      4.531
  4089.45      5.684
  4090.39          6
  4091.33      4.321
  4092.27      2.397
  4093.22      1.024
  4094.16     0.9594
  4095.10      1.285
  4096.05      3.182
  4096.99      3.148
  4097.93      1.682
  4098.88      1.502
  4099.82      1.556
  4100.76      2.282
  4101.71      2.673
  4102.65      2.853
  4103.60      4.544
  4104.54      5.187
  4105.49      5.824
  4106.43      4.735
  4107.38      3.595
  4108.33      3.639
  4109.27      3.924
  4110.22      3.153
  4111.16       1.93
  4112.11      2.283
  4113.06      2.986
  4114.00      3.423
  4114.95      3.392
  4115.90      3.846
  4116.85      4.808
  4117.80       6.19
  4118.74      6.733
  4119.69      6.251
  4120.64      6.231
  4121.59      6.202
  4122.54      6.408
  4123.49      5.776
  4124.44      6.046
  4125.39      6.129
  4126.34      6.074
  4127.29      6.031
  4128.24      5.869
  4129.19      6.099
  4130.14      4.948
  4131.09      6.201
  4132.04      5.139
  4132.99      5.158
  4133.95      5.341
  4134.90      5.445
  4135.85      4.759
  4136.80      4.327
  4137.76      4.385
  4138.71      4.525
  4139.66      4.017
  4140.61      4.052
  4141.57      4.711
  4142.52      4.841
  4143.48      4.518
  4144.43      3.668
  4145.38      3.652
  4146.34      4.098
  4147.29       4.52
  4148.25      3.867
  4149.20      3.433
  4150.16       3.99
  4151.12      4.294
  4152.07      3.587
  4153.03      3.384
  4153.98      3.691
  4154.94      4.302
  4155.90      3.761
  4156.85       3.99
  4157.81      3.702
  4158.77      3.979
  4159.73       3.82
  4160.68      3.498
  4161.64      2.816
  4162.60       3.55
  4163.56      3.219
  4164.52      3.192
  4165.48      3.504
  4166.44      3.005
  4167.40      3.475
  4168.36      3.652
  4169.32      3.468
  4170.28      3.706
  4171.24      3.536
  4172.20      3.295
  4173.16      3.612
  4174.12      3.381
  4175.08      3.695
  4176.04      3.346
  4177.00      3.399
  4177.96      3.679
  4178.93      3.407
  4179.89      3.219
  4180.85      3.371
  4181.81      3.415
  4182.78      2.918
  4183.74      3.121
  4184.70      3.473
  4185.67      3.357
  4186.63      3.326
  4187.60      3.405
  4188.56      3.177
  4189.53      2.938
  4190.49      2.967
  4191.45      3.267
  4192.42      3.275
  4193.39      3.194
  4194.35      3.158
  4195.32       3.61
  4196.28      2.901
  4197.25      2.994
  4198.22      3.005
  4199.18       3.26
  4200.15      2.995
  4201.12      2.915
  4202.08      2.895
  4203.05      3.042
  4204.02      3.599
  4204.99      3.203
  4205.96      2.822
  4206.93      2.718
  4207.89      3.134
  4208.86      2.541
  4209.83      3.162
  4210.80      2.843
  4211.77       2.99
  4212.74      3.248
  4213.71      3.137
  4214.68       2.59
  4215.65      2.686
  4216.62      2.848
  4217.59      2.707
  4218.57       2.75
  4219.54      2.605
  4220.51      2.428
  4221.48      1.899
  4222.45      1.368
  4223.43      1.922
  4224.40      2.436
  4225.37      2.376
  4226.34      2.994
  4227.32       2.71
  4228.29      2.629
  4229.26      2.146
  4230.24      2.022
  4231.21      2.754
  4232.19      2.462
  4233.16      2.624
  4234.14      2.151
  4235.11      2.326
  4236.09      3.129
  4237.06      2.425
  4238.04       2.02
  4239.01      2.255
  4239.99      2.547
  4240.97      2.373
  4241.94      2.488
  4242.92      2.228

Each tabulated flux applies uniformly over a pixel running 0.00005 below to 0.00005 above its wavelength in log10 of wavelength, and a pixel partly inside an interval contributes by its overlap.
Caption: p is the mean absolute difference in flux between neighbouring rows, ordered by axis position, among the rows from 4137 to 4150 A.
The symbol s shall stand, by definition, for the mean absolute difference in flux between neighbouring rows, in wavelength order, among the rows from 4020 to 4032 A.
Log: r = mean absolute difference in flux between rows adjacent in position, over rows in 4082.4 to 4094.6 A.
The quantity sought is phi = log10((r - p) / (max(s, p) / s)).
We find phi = -0.29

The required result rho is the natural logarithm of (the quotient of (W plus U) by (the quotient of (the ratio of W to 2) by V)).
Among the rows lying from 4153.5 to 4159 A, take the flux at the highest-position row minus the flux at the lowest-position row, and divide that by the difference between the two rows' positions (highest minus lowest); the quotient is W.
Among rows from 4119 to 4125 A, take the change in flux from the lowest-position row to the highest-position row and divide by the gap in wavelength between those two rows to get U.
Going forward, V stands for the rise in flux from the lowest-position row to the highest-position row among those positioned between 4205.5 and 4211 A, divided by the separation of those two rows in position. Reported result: -6.0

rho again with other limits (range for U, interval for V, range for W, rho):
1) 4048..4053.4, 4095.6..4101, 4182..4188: -0.7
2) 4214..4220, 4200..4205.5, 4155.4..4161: -2.5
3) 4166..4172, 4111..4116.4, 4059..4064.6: -0.6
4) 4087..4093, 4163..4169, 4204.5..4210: 0.2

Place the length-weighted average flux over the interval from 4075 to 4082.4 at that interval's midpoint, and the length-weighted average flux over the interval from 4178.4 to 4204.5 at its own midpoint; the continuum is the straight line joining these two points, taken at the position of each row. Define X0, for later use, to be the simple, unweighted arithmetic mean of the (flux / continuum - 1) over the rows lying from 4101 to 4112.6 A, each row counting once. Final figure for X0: 0.17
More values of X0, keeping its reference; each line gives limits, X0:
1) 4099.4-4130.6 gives 0.46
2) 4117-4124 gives 0.98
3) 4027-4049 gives 2.11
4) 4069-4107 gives 0.04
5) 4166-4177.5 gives 0.09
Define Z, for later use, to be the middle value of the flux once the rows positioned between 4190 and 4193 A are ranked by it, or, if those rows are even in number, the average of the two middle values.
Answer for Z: 3.3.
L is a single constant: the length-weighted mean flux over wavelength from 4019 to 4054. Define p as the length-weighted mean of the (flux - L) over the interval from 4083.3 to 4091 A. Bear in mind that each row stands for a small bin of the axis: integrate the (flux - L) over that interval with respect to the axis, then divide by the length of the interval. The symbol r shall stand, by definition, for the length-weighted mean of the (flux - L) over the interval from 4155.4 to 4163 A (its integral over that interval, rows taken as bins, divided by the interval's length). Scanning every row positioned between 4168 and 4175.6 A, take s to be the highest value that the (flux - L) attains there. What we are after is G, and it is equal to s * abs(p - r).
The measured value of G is -0.1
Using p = -5.18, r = -5.2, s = -5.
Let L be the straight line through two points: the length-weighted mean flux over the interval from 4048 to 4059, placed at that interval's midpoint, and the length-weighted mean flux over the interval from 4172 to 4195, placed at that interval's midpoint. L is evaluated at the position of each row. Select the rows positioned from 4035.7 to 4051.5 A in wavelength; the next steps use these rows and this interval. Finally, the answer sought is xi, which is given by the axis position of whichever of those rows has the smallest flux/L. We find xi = 4039.85 A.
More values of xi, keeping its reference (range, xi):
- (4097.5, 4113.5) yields 4098.88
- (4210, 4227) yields 4222.45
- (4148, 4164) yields 4161.64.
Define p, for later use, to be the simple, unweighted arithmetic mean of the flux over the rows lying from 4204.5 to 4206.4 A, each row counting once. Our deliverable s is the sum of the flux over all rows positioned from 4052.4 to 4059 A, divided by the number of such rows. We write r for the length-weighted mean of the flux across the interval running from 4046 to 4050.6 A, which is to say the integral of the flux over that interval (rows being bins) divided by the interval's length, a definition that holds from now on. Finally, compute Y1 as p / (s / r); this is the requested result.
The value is 4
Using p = 3.0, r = 9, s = 6.4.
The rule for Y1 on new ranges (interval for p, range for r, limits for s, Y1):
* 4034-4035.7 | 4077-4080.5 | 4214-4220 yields 11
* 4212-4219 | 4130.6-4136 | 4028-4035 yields 1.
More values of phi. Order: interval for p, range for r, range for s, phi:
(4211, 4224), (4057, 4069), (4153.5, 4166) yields -0.26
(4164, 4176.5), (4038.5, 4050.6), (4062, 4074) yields -0.50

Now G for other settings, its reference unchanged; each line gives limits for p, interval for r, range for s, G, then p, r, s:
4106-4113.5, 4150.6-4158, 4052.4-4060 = -0.5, -5.52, -5.0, -1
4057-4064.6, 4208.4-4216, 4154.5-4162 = -14.7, -2.63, -5.9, -4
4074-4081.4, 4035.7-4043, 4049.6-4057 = 0.5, -5.14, 0.1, 0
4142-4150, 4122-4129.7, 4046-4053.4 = 1.3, -4.72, -2.7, 1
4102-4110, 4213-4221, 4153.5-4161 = -6.7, -4.58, -6.1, -4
